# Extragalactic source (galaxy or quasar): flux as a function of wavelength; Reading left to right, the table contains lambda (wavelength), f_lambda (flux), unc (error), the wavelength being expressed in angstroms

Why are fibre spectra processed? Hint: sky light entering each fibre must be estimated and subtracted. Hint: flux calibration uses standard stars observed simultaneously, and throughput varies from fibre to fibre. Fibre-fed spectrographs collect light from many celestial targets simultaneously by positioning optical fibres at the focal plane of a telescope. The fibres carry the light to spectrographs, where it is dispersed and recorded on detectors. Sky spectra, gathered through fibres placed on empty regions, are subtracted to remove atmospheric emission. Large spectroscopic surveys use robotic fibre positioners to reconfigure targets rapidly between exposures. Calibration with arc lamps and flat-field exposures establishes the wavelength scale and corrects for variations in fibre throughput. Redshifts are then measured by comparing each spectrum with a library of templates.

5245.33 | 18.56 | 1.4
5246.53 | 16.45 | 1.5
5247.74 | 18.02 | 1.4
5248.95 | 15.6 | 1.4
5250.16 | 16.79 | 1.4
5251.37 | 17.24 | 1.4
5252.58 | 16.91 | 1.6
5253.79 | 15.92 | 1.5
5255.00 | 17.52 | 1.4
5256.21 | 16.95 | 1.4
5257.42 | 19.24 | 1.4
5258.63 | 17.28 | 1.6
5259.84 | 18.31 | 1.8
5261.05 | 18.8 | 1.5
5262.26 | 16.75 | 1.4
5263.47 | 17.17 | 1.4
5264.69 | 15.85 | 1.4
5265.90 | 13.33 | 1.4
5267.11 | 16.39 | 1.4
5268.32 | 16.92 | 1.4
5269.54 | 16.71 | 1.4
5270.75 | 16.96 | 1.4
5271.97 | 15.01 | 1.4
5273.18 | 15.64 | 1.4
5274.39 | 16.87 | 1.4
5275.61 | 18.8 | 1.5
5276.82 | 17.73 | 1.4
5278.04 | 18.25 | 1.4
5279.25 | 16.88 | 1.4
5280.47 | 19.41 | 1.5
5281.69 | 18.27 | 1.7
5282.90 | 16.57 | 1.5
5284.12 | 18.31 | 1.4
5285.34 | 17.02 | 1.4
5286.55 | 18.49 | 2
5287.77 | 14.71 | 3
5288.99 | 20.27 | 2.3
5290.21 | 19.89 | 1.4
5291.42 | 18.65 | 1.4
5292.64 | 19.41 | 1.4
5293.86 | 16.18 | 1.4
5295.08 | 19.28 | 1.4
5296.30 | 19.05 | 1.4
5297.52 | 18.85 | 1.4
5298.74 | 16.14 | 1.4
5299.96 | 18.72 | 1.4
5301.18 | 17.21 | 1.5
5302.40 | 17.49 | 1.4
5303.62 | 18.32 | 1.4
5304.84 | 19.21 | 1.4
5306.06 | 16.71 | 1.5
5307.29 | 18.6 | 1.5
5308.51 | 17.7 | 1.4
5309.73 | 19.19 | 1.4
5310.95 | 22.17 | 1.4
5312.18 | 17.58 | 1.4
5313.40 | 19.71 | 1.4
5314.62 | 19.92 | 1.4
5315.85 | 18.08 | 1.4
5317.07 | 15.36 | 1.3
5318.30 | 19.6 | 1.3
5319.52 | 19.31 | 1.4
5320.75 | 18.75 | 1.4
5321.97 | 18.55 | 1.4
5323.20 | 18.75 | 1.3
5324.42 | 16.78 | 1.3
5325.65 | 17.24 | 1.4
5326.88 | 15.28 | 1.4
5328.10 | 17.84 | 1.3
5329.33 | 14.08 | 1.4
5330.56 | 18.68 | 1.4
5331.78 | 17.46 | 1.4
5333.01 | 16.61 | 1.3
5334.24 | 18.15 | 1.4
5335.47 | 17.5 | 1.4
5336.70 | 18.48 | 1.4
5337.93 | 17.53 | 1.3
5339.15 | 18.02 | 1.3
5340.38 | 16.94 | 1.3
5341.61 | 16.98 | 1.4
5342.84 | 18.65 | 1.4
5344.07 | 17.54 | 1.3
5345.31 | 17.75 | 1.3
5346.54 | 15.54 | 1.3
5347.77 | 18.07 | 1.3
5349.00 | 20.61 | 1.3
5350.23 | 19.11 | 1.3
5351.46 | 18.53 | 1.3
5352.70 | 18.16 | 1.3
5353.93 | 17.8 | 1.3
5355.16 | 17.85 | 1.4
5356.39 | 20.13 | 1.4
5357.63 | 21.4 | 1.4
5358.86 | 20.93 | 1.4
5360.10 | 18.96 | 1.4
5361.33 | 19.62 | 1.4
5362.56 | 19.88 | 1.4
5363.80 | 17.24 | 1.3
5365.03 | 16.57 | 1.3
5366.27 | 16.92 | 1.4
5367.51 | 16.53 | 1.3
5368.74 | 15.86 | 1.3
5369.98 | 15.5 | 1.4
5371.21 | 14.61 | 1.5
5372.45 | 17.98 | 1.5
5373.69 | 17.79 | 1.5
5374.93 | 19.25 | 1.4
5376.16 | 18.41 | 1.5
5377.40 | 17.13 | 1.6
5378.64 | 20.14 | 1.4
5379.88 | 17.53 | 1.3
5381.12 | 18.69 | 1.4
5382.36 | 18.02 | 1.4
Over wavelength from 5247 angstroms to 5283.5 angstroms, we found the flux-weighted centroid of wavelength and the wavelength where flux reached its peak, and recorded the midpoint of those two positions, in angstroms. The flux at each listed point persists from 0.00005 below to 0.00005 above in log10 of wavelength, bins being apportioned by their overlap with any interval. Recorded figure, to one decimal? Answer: 5272.9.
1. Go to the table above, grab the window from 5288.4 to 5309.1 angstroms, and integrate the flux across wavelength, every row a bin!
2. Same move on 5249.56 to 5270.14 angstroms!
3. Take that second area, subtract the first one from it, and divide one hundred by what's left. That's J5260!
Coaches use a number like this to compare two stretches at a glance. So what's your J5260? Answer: -3.2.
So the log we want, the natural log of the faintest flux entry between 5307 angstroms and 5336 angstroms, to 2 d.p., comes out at 2.64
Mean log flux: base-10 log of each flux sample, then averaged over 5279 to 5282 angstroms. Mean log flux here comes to 1.26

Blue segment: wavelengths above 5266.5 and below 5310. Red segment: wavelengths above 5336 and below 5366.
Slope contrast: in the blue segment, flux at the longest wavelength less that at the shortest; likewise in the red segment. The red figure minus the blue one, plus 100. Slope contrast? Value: 95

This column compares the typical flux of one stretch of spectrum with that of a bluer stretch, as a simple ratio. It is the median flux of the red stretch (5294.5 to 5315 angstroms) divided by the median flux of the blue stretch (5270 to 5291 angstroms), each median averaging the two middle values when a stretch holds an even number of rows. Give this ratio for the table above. 1.06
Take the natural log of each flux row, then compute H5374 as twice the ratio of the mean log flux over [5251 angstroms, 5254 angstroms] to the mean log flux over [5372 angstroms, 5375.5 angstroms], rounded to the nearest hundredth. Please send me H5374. 1.94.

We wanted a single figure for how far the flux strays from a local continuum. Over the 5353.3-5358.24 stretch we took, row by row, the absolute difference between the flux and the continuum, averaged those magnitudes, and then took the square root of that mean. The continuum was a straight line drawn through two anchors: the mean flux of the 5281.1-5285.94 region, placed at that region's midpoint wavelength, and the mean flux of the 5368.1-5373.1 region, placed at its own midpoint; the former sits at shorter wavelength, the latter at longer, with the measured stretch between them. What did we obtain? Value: 1.74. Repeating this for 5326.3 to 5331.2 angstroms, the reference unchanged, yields 1.34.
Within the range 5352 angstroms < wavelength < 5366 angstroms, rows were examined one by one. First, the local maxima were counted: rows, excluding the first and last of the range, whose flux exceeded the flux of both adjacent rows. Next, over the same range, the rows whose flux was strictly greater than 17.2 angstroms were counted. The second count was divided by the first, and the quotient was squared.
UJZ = 25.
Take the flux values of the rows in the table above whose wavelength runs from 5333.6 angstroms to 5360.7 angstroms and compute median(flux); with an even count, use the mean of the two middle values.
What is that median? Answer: 18.11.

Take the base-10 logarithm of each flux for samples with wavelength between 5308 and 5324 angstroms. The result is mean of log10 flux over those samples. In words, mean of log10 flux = 1.27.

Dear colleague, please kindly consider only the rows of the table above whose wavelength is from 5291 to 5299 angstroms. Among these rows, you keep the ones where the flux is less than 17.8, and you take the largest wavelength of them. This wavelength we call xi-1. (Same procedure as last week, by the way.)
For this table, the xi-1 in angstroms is 5298.74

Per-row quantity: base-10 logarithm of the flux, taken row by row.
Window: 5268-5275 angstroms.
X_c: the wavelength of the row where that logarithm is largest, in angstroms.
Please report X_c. 5270.75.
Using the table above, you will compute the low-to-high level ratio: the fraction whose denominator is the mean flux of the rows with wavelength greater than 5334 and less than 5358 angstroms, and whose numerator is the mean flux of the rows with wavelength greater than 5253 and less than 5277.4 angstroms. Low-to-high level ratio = 0.93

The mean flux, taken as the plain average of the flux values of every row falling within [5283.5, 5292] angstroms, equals 18.2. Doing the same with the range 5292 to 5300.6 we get 18.2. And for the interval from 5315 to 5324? 18.3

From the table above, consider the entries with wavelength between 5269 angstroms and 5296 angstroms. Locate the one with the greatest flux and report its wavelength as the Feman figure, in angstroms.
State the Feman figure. 5288.99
